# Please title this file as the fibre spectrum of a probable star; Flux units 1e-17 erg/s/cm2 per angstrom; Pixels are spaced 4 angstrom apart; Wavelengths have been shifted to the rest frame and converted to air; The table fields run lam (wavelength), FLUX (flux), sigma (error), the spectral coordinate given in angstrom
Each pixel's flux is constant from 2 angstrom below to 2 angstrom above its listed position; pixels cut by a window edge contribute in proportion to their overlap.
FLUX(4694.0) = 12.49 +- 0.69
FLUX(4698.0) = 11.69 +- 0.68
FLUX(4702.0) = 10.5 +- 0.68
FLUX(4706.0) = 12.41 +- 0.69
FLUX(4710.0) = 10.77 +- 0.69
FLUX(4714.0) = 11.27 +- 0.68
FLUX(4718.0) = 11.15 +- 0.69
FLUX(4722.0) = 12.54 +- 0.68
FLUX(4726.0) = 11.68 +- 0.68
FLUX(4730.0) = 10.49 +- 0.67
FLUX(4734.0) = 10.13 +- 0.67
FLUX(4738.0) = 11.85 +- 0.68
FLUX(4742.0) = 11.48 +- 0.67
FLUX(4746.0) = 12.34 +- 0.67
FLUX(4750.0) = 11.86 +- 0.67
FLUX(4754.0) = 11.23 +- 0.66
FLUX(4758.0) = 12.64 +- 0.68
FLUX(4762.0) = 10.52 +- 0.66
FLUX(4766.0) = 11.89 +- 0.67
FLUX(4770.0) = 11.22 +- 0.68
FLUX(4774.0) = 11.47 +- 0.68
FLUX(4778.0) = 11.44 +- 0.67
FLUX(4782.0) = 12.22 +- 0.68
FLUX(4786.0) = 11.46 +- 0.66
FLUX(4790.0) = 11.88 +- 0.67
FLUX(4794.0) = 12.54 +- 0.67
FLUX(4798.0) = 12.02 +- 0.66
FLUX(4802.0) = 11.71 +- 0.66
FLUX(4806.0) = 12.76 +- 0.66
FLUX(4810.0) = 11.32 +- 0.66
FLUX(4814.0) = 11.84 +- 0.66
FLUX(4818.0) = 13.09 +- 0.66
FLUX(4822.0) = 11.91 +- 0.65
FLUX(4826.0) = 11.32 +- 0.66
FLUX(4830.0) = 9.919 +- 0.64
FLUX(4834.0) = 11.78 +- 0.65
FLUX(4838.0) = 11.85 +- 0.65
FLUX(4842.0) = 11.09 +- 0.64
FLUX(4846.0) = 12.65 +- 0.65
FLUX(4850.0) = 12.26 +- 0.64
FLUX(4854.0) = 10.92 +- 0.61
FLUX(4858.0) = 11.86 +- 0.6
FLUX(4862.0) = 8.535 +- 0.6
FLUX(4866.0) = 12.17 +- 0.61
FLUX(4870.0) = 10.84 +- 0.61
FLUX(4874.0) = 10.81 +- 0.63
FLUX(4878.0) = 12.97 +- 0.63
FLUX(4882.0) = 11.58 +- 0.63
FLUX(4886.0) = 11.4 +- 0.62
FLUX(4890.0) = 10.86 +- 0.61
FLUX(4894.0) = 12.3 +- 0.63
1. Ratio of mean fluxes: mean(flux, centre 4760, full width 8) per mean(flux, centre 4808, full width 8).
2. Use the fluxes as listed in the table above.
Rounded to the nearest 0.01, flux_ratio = 0.96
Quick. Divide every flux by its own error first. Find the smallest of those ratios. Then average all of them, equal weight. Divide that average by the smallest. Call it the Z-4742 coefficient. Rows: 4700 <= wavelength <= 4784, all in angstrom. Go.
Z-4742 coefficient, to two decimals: 1.12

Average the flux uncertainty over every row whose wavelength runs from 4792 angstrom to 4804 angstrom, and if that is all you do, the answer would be 0.663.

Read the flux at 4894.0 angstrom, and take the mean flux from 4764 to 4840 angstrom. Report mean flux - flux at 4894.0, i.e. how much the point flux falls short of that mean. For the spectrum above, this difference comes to -0.53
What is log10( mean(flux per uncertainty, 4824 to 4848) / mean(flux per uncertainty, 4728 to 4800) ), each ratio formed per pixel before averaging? 0.009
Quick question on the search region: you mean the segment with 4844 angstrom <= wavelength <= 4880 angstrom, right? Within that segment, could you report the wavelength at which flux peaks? 4878.0 angstrom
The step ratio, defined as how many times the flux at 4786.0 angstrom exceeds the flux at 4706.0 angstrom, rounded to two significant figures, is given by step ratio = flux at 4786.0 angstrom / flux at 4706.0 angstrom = 0.92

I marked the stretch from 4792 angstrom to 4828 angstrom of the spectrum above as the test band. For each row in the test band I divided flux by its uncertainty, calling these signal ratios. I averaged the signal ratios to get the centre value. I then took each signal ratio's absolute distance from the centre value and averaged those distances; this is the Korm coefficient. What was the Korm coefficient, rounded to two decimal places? 0.70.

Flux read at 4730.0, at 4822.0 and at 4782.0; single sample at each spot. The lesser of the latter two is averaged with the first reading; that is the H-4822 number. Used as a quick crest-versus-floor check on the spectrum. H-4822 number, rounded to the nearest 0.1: 11.2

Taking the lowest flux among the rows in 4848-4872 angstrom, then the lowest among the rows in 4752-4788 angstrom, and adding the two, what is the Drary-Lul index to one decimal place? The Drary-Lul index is 19.1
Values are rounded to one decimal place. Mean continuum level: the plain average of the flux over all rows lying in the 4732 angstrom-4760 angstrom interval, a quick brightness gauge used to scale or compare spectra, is 11.6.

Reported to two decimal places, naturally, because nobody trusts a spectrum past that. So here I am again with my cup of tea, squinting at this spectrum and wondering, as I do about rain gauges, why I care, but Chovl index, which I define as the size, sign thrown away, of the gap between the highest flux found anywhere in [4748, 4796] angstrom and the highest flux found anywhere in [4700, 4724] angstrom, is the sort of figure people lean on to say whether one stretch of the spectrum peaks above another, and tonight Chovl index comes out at 0.10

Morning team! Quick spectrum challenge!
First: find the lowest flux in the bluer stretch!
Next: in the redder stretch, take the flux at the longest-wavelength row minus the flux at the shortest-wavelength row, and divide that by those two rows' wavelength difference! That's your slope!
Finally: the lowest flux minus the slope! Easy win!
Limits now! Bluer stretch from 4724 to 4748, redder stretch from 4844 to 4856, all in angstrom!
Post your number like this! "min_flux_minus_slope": 10.3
